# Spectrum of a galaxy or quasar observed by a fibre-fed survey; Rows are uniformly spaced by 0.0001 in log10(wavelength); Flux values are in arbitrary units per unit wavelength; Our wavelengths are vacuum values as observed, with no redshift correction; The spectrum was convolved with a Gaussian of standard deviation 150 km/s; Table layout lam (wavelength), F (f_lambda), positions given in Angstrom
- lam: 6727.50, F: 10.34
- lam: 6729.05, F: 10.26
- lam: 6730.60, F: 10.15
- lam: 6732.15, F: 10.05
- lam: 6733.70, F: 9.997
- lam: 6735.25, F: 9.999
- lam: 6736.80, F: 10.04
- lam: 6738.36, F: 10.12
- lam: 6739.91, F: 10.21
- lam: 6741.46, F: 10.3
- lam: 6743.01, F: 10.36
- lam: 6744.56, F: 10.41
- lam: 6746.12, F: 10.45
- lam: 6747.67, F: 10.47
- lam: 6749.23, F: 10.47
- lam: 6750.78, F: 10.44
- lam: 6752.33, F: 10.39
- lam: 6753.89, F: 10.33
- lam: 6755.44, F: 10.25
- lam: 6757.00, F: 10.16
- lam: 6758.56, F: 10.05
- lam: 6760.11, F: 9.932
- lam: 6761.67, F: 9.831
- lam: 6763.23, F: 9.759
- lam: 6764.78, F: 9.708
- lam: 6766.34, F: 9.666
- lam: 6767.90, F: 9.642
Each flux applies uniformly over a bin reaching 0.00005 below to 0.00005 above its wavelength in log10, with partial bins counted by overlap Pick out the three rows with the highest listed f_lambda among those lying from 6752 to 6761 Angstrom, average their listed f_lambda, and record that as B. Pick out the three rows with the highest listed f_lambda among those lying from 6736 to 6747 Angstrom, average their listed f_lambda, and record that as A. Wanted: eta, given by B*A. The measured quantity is 107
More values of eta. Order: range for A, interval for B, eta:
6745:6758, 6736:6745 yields 108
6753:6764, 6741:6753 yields 107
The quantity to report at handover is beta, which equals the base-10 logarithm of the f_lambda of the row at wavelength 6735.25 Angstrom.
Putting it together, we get 1.000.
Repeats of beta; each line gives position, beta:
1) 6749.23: 1.020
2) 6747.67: 1.020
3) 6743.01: 1.015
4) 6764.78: 0.987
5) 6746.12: 1.019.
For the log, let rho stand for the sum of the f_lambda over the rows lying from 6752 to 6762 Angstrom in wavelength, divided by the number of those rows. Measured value 10.1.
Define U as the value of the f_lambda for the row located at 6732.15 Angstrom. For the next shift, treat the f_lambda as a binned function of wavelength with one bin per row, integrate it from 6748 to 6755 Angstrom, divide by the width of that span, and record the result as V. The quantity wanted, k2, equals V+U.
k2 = 20.5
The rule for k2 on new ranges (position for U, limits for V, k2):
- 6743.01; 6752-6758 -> 20.6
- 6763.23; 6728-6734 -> 19.9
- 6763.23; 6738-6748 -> 20.1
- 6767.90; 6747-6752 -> 20.1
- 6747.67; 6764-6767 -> 20.2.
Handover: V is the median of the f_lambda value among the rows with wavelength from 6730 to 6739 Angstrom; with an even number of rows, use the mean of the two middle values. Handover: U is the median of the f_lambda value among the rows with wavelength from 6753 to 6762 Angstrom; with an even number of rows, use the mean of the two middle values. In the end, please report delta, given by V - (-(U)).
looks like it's 20.15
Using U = 10.1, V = 10.0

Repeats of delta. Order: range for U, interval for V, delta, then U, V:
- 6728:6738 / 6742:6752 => 20.49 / 10.0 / 10.4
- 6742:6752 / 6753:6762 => 20.55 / 10.4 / 10.1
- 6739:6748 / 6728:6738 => 20.43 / 10.4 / 10.0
